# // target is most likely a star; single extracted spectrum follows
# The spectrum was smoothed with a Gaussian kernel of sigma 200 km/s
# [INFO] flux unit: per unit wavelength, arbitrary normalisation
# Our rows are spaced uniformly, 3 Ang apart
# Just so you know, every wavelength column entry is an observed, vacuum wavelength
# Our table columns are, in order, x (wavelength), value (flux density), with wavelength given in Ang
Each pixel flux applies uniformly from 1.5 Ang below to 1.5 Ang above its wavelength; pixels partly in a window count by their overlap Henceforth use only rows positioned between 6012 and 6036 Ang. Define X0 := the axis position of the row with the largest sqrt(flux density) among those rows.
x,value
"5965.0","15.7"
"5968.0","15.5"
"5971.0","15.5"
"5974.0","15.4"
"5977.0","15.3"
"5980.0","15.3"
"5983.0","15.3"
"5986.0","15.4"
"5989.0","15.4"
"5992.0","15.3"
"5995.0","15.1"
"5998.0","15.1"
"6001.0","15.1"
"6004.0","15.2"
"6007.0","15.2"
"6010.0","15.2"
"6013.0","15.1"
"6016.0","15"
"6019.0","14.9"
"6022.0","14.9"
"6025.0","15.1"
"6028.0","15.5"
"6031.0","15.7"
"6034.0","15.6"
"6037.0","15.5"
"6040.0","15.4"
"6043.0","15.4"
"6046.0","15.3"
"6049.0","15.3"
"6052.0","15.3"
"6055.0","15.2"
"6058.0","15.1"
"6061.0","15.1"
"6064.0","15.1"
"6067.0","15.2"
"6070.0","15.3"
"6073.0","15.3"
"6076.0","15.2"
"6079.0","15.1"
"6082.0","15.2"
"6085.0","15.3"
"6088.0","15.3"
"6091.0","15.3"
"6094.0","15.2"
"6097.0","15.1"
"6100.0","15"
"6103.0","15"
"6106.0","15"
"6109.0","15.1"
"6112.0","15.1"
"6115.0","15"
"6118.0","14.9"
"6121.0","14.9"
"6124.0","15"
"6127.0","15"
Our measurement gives 6031.0 Ang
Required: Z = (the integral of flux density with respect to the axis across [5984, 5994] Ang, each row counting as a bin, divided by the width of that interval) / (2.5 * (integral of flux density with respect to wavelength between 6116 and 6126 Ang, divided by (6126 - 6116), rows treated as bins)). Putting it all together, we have 0.411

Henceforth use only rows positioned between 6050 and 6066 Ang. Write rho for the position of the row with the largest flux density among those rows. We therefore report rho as 6052.0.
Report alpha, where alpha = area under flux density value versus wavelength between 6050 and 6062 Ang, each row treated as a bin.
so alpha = 182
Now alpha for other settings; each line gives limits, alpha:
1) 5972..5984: 184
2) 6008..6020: 181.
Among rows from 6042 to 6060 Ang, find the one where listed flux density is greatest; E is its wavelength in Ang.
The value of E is 6043.0 Ang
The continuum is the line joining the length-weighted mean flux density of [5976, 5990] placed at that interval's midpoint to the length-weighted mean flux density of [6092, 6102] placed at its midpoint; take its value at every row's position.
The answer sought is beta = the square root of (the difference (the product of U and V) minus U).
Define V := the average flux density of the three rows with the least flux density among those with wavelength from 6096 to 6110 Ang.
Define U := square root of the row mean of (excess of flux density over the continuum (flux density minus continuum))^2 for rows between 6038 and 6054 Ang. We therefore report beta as 1.4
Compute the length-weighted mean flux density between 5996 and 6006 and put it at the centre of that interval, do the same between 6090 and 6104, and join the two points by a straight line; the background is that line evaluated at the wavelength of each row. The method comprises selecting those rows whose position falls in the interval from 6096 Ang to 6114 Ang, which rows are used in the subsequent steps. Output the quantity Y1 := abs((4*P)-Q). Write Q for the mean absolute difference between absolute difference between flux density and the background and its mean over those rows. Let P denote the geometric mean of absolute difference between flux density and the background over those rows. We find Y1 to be 0.12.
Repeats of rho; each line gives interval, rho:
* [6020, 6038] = 6031.0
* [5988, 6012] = 5989.0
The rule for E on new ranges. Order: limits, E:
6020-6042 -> 6031.0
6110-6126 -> 6112.0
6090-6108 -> 6091.0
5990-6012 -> 5992.0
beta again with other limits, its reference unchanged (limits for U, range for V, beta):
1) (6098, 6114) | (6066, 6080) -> 1.0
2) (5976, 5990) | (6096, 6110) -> 0.9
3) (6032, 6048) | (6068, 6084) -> 1.8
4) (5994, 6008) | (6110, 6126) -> 1.5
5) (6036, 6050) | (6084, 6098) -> 1.6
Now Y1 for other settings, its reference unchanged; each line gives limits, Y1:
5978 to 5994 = 0.74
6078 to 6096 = 0.33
